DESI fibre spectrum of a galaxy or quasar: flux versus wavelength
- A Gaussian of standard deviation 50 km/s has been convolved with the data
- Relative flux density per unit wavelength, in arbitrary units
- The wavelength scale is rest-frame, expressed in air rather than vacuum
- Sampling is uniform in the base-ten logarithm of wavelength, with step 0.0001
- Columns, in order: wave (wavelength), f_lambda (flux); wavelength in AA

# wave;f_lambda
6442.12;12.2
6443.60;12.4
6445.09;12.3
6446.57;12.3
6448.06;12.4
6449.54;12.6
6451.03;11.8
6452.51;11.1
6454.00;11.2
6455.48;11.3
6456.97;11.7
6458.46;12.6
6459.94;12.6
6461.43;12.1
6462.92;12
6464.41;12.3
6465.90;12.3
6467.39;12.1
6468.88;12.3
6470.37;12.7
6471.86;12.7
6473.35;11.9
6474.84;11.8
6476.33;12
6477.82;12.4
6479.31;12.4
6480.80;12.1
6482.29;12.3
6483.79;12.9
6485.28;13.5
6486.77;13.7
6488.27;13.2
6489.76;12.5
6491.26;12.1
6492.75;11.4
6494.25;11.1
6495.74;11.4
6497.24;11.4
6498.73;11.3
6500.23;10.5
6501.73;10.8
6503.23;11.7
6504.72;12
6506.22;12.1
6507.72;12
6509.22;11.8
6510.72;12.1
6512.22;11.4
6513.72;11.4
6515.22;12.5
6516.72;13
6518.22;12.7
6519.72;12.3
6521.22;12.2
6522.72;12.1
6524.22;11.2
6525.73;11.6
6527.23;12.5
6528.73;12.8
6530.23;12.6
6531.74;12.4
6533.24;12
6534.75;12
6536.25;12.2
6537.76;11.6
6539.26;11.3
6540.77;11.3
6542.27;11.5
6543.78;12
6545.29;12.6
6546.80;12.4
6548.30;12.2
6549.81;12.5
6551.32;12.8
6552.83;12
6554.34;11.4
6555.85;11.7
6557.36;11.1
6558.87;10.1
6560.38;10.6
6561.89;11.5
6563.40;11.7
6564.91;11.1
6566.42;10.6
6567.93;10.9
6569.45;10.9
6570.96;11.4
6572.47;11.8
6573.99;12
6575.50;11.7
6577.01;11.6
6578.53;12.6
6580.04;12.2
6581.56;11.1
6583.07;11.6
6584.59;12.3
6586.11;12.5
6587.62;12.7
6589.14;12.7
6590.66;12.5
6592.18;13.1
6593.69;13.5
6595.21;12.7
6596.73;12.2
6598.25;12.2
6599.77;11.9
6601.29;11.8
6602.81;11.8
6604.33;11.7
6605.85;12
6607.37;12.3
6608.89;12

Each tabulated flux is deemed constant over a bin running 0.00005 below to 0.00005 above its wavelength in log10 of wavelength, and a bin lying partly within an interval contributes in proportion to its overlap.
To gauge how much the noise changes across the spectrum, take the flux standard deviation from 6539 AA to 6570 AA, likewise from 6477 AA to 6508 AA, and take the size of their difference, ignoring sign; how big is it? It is 0.12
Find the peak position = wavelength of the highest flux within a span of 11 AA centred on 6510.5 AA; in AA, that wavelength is 6515.22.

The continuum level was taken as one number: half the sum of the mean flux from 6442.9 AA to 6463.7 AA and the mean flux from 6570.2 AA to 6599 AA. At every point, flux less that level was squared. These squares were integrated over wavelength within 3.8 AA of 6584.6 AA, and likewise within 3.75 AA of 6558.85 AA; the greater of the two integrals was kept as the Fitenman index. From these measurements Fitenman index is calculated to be 12.2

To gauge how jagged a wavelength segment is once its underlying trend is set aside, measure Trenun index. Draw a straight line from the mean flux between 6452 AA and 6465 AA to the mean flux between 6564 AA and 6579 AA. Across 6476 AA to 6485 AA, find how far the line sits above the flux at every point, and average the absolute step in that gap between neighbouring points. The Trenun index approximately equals 0.30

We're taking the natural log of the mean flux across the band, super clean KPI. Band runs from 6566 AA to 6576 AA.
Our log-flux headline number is 2.43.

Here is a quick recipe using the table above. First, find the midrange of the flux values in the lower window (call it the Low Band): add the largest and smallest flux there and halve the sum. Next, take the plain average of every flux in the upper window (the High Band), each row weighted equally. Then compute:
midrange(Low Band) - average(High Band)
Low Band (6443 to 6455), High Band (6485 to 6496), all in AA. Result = -0.51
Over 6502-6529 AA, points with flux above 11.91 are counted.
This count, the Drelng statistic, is 12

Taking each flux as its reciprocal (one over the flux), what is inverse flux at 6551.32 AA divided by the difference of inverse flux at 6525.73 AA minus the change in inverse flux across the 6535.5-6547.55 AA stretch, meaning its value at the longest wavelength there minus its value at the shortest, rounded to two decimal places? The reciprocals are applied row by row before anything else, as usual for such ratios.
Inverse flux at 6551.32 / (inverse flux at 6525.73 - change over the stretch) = 0.89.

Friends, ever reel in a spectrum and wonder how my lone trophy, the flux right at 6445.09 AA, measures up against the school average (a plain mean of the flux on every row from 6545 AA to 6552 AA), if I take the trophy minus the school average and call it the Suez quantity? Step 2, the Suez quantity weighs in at -0.2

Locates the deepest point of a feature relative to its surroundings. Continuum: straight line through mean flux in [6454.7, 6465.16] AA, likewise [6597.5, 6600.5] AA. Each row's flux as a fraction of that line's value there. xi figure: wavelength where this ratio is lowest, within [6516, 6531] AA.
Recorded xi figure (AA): 6524.22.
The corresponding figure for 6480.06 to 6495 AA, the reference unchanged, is 6494.25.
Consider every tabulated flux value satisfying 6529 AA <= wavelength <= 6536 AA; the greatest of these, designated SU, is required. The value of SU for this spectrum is 12.6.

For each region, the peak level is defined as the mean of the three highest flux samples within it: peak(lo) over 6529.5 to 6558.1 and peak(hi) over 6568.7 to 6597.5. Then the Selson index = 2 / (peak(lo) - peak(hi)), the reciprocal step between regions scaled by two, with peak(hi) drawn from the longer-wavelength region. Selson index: -5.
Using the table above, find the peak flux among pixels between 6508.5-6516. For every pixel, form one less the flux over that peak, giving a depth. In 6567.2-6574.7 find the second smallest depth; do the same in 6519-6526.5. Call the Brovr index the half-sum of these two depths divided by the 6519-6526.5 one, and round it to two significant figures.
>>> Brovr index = 1.7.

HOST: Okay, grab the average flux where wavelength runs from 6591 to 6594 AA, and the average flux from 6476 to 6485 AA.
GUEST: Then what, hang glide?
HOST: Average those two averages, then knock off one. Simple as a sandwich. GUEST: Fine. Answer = 11.8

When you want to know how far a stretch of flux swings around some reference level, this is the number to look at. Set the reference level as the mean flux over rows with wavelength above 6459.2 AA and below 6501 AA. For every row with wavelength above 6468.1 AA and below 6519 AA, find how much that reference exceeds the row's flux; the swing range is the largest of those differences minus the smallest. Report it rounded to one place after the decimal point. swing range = 3.2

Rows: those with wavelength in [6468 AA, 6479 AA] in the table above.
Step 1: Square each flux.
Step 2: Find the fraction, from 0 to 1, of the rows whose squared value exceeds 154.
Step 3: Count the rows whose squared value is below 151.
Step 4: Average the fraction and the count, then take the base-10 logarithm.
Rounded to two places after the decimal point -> 0.22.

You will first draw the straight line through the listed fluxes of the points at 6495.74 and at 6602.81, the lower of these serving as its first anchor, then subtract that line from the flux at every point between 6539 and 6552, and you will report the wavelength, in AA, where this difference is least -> 6540.77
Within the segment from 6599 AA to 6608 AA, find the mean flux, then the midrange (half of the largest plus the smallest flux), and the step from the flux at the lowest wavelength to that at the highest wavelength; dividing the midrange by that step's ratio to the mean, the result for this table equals 357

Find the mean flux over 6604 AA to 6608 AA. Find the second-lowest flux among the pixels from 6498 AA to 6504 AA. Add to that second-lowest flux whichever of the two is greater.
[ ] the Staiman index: 22.8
